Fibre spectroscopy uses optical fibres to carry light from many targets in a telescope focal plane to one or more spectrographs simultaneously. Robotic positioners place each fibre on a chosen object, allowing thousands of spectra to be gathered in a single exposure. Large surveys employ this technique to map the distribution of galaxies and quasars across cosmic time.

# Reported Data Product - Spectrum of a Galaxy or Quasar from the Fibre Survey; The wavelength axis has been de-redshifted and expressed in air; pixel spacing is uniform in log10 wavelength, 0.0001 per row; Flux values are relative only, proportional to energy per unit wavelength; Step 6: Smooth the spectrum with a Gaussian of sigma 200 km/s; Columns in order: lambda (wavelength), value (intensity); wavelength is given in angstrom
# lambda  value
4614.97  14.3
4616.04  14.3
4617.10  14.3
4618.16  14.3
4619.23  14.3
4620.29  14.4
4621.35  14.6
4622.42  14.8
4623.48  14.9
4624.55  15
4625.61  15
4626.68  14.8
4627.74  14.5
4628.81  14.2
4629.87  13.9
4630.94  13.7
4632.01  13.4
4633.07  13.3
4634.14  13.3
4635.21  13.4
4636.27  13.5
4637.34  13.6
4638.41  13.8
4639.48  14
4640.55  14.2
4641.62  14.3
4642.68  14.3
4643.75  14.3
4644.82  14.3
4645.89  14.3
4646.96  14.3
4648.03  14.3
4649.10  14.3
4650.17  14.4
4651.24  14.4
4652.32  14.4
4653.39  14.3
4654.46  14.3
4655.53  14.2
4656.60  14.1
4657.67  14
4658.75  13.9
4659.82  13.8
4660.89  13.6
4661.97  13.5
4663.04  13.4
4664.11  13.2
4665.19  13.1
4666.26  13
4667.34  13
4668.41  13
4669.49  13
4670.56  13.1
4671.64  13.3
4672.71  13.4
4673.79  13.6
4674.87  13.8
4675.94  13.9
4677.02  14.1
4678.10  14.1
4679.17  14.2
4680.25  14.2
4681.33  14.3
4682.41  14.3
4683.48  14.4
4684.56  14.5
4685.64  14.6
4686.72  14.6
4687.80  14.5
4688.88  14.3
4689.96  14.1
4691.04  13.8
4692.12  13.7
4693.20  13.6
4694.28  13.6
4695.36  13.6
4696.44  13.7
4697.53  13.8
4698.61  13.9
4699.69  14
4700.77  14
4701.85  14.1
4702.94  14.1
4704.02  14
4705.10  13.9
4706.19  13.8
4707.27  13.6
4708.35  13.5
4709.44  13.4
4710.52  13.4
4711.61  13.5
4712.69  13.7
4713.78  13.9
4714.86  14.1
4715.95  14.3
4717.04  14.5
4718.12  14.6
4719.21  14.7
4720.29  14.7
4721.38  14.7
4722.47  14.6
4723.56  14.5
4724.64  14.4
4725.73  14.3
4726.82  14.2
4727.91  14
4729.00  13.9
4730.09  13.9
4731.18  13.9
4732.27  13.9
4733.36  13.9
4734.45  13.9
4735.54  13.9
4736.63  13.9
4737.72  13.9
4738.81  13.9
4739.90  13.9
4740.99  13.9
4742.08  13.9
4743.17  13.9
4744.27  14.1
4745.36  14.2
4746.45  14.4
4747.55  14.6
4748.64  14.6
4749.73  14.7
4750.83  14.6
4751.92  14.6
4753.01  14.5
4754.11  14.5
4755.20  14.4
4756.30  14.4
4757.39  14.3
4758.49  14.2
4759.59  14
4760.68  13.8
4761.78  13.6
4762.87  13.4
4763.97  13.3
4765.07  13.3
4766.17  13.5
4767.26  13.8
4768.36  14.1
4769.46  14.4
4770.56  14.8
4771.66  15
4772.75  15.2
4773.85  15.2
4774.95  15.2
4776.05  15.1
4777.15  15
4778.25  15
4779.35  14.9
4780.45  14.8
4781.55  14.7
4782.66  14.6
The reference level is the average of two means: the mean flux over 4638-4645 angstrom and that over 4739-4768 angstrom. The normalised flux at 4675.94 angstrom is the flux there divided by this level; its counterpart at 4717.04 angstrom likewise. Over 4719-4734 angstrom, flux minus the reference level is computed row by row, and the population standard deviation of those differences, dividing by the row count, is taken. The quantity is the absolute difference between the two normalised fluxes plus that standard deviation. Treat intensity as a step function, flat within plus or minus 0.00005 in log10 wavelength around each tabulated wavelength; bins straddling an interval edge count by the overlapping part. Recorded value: 0.37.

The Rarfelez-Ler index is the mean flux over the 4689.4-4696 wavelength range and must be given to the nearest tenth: 13.7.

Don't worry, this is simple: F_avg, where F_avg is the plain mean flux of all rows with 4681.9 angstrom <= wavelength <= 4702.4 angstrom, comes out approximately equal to 14.1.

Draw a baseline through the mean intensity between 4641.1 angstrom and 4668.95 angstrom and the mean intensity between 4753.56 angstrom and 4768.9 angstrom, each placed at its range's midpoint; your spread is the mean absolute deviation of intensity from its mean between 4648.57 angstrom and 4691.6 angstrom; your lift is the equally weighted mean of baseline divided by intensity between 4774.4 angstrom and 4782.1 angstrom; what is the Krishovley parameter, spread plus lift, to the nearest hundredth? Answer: 1.37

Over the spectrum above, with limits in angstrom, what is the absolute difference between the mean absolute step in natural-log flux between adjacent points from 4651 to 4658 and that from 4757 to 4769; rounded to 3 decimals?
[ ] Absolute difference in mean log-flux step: 0.008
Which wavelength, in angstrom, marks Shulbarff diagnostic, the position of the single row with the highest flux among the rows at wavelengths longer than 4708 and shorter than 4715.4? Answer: 4714.86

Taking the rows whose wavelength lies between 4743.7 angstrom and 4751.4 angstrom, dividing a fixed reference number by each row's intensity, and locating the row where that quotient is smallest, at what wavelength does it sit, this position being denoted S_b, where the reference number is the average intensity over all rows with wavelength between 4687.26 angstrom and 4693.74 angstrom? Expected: 4749.73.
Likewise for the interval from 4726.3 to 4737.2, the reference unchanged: 4726.82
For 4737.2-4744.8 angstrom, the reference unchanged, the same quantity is 4744.27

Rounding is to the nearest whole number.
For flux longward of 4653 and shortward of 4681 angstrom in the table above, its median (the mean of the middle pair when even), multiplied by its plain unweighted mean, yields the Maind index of 187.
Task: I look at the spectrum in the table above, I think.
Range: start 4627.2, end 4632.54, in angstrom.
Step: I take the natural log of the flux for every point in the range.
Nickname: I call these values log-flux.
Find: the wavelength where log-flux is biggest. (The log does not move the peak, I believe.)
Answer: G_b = 4627.74 angstrom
